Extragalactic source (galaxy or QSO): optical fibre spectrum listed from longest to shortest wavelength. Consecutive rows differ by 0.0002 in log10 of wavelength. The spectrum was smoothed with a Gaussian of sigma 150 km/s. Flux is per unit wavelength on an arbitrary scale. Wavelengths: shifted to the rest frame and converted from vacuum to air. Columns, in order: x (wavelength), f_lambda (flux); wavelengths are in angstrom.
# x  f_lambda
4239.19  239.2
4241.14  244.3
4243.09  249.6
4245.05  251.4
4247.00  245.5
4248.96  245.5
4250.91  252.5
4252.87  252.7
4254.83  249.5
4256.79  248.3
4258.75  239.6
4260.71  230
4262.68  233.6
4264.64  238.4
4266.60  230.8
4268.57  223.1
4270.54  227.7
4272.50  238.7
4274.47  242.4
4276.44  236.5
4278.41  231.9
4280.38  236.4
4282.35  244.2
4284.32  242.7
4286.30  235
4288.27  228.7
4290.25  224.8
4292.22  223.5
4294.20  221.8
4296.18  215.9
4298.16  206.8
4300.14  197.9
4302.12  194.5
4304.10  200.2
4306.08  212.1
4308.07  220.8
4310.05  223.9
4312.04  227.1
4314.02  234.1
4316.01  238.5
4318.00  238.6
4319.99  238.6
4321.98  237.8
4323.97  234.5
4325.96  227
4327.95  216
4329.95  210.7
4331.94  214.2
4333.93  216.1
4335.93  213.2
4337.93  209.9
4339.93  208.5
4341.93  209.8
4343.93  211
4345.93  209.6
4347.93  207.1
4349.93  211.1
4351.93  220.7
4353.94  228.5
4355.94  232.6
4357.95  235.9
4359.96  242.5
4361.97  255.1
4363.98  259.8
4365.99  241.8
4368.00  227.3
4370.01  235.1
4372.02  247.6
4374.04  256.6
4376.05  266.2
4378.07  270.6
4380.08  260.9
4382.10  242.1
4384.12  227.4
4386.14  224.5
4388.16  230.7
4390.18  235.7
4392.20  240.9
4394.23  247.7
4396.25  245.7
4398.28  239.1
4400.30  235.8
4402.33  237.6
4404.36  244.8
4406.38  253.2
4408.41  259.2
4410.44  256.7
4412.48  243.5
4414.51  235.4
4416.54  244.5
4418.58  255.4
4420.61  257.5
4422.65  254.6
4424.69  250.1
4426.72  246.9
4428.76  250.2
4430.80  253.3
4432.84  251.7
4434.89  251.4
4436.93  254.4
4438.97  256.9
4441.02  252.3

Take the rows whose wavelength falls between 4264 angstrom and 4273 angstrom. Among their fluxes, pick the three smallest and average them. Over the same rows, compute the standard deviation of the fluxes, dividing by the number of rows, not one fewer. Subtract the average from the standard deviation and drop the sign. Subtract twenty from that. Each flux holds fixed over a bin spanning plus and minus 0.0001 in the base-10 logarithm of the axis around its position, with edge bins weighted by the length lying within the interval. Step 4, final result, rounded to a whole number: 201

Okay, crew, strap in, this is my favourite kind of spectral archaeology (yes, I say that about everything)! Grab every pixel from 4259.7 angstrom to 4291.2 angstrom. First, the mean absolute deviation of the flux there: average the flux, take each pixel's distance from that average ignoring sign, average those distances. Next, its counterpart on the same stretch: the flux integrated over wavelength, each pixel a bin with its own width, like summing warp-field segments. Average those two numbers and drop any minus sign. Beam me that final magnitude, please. 3689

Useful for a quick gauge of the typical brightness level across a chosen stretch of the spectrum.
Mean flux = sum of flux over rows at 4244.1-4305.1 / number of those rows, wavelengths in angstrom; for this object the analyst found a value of 232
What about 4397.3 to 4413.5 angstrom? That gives 246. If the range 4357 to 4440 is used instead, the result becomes 247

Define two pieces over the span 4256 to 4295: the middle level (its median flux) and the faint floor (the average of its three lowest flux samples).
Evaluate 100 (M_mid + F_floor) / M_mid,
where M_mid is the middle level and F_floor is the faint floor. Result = 195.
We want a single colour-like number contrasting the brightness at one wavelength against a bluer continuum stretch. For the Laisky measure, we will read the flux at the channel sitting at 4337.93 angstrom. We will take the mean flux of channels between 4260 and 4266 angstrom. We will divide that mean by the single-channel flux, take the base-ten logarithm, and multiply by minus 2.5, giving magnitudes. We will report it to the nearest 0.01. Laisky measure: -0.12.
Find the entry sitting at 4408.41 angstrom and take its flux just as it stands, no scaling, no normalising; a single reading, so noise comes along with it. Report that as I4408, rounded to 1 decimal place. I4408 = 259.2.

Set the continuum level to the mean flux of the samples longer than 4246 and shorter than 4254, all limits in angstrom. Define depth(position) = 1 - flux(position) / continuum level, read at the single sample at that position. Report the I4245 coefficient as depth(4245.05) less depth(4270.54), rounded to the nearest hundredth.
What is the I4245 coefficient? -0.10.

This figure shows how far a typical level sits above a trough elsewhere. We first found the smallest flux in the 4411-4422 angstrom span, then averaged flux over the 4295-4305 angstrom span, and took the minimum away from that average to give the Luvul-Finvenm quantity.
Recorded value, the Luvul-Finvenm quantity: -32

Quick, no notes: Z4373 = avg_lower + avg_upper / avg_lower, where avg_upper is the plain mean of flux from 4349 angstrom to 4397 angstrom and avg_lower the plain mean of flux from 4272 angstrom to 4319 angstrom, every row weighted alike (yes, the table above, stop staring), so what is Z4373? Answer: 227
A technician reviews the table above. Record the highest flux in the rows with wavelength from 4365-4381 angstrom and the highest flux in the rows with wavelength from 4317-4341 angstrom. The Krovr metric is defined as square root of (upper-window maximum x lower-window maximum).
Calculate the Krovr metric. 254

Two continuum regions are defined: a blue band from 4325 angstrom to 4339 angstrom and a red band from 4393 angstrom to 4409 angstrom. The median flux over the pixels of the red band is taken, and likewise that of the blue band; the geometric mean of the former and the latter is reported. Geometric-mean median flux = 229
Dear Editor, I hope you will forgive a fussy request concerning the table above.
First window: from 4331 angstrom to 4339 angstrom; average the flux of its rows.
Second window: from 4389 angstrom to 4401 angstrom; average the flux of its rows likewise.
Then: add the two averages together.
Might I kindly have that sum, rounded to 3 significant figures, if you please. 454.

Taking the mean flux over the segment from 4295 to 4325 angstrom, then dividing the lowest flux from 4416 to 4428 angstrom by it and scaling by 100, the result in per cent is 110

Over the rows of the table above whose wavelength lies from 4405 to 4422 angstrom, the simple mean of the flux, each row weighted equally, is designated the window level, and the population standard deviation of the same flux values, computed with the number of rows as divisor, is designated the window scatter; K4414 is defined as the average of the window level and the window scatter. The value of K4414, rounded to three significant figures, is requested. 129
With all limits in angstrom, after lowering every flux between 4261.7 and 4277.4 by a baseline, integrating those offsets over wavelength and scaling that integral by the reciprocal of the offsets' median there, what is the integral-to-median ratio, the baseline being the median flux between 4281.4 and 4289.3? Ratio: 20.5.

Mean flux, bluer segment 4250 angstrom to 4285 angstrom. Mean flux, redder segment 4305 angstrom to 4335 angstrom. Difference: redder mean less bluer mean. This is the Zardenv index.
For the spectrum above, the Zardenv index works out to -13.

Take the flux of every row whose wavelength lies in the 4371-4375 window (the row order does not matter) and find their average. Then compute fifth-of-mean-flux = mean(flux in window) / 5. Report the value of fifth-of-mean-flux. 50.4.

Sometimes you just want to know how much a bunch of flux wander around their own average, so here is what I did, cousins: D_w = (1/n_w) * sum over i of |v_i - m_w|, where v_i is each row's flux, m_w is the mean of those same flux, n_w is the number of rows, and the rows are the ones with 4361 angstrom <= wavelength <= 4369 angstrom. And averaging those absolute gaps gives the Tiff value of 11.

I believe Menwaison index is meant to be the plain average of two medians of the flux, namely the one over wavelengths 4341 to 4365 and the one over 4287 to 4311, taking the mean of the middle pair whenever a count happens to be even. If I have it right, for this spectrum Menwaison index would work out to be 221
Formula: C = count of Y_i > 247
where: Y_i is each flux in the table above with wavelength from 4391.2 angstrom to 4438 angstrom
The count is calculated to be 13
